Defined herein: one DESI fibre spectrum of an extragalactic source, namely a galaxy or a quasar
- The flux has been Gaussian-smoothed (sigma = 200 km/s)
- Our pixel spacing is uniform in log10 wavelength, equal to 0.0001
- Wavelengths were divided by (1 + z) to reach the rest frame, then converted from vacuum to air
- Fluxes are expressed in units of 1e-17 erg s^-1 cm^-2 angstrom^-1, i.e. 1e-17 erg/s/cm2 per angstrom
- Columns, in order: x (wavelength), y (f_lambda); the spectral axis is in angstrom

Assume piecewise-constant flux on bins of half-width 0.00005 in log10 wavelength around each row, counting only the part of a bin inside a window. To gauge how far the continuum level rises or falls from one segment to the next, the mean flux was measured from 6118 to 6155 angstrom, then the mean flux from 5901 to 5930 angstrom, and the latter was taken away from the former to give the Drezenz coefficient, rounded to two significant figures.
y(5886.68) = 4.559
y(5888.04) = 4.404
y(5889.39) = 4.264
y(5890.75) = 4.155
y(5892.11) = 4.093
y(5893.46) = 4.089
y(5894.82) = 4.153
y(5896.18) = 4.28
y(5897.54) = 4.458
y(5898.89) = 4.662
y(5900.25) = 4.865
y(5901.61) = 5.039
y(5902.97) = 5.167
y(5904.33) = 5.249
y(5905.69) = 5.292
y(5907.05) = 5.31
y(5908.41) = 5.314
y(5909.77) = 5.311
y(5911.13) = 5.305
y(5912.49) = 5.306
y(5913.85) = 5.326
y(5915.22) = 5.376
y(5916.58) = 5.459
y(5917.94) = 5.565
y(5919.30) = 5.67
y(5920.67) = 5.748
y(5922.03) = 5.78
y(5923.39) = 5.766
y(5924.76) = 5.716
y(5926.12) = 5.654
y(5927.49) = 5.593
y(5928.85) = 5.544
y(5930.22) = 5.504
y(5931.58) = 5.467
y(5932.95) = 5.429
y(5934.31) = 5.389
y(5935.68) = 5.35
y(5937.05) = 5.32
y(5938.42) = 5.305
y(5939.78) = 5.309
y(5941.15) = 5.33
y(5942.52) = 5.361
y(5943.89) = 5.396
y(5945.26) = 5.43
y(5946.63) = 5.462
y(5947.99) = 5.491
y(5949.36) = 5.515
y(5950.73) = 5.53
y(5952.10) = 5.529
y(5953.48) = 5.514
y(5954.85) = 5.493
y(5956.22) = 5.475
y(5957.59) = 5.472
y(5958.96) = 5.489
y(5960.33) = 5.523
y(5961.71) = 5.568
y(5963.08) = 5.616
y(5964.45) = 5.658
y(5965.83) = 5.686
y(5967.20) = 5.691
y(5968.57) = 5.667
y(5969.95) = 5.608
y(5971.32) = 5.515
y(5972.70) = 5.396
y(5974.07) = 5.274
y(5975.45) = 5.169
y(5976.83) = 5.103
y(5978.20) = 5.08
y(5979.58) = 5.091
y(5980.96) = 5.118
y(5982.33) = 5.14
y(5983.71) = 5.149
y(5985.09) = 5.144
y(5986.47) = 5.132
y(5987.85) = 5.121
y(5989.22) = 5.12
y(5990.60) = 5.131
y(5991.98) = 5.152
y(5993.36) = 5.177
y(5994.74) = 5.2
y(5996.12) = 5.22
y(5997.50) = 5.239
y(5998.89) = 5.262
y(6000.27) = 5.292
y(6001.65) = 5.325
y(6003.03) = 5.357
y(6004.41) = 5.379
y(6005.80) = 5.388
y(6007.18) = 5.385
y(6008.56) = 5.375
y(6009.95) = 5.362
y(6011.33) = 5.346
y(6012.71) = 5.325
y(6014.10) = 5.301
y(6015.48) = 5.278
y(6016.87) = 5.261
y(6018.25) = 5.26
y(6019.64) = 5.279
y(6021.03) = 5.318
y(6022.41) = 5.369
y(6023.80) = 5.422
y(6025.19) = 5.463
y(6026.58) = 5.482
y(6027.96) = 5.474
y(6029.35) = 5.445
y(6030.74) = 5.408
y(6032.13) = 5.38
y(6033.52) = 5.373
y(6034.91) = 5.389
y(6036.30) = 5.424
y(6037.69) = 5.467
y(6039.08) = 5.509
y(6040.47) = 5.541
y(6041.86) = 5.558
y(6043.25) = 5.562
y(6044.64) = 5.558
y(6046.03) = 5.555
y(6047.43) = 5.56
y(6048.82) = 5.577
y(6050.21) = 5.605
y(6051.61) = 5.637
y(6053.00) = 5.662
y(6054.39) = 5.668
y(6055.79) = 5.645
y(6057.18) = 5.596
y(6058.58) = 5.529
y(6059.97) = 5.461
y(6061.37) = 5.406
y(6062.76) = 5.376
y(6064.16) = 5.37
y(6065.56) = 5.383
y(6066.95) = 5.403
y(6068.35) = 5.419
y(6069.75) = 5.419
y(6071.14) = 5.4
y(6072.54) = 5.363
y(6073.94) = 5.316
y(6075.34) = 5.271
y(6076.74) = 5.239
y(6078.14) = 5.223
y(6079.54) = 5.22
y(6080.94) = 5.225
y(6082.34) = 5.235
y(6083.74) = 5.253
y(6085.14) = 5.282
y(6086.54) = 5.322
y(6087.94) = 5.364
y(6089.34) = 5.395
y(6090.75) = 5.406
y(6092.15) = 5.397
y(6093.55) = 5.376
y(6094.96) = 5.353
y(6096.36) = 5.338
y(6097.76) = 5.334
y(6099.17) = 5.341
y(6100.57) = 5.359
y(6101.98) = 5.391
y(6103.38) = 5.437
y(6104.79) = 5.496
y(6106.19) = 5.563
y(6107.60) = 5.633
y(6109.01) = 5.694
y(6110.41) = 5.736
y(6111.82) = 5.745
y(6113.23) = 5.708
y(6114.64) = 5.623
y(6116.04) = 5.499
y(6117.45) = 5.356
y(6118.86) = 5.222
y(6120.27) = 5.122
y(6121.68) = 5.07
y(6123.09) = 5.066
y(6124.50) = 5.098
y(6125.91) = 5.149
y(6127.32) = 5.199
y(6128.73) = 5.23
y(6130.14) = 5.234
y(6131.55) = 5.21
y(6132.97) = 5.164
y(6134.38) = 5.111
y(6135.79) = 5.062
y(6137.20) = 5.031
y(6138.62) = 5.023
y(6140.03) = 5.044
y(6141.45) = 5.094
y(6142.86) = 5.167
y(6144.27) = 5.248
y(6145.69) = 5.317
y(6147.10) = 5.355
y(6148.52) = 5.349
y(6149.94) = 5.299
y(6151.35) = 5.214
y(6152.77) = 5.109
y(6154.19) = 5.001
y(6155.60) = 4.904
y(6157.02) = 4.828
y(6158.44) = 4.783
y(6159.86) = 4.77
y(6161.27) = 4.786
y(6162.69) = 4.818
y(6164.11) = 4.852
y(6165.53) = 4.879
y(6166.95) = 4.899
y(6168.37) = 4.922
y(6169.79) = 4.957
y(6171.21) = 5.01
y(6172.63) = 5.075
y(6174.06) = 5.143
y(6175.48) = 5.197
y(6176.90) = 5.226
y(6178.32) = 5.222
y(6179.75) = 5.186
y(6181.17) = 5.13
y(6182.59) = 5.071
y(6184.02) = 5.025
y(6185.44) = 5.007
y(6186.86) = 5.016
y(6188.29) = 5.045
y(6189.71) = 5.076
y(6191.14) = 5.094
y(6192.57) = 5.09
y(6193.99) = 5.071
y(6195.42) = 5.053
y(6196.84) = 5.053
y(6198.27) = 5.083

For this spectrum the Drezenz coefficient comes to -0.29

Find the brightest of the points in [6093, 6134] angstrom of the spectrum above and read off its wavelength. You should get 6111.82 angstrom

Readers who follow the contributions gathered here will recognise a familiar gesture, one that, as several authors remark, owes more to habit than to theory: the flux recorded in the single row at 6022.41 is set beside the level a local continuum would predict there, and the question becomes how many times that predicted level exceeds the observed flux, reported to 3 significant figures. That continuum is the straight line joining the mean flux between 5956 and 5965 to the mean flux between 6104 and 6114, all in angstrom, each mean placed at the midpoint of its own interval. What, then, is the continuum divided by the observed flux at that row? 1.04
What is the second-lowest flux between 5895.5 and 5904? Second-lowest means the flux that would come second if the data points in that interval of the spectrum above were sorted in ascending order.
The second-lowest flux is 4.458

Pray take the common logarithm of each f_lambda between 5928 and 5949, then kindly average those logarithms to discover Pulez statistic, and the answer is 0.733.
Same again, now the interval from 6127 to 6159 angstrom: 0.710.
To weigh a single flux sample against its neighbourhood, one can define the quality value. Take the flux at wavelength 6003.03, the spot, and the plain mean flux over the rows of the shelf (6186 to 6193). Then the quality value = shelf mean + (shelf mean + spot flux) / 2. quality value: 10.27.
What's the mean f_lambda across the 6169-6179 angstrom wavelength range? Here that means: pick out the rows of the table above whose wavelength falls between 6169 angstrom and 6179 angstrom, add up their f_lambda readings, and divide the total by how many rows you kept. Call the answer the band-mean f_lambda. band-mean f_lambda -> 5.1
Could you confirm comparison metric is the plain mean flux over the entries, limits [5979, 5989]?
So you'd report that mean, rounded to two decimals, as 5.13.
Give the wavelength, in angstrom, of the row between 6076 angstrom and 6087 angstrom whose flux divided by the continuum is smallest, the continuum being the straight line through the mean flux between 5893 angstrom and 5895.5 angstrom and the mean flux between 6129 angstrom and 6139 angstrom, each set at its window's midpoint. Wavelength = 6080.94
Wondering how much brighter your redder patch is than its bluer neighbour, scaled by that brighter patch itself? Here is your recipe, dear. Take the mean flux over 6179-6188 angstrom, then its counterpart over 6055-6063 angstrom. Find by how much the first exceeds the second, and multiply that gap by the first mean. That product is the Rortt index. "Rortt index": -2.2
